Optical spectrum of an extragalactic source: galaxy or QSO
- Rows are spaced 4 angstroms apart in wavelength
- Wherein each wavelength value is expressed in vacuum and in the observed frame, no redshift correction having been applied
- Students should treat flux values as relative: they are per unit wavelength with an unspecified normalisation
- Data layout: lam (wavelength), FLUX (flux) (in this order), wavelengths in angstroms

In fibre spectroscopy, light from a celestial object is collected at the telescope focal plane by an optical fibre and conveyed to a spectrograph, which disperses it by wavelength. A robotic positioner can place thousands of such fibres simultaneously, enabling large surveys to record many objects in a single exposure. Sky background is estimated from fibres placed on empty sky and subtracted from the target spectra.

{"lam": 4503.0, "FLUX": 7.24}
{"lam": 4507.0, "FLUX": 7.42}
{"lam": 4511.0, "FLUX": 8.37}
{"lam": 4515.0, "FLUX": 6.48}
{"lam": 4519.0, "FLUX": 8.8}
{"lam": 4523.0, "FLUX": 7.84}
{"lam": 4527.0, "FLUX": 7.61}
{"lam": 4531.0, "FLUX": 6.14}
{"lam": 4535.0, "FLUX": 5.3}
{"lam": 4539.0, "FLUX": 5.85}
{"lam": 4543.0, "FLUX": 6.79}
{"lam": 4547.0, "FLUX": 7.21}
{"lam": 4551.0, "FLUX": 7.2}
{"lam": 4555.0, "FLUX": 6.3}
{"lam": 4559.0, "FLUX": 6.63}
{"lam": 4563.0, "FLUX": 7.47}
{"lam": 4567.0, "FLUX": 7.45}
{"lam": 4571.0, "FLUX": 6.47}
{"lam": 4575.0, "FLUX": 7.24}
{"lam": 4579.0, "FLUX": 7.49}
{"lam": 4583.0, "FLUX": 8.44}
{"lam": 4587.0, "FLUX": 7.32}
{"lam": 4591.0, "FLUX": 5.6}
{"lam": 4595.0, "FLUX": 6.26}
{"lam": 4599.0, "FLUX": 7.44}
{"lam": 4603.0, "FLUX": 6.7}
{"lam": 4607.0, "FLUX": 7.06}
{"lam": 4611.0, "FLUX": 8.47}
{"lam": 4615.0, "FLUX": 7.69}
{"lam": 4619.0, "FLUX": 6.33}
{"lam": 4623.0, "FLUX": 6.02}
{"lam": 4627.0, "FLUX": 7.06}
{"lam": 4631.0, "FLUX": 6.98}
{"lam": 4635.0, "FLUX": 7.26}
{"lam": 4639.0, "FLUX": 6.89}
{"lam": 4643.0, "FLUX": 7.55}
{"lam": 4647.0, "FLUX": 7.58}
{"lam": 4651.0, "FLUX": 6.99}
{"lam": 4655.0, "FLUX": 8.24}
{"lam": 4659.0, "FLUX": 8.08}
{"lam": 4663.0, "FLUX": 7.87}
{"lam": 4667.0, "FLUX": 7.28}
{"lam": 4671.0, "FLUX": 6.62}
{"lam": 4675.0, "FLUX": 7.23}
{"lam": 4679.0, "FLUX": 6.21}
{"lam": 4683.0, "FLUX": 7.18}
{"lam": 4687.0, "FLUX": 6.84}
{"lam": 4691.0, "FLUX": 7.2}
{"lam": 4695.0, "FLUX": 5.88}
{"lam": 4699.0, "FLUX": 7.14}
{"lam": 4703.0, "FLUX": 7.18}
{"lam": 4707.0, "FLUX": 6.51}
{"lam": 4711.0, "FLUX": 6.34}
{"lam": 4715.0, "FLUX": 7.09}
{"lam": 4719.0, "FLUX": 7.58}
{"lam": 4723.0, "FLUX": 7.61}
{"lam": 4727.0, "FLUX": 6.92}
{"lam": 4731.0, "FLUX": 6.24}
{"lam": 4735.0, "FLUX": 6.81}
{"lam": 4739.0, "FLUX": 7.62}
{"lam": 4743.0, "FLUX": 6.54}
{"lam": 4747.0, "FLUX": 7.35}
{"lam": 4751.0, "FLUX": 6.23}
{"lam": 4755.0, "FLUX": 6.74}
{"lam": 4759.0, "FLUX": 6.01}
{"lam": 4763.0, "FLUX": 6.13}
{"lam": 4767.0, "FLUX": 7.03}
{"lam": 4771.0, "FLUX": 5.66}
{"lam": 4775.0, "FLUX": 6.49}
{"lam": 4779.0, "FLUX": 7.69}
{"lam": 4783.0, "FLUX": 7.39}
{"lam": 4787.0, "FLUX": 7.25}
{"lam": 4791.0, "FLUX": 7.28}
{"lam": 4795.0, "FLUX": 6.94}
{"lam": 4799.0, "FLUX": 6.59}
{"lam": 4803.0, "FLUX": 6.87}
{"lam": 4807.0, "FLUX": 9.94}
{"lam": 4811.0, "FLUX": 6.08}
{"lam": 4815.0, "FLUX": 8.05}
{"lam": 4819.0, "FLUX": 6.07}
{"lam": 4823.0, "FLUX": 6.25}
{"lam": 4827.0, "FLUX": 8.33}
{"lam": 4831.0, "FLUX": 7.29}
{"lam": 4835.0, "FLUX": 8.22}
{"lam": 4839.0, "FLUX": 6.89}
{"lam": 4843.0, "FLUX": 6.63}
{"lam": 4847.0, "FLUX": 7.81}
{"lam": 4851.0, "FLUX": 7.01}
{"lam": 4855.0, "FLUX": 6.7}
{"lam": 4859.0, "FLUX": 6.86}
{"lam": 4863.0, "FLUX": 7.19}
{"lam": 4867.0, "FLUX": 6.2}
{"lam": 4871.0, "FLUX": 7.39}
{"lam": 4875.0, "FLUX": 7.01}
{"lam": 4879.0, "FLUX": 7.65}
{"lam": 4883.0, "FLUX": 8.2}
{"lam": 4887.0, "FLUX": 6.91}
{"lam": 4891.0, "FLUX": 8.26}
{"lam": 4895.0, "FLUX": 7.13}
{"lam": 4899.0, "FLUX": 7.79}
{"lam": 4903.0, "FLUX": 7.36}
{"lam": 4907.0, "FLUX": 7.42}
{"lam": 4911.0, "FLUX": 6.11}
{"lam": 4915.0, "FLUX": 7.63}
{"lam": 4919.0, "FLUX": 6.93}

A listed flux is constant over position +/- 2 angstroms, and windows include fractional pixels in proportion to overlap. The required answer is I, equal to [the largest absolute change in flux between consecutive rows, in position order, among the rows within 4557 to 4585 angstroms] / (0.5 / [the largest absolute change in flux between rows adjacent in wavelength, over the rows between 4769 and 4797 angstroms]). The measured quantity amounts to 2.35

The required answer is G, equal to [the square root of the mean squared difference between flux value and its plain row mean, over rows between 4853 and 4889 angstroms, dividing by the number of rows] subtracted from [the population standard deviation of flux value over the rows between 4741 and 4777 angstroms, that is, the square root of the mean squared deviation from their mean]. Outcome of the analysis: -0.05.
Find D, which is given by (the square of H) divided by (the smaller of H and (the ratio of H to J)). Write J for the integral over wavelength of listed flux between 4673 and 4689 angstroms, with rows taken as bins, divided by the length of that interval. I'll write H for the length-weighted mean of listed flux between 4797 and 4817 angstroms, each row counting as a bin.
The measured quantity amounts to 52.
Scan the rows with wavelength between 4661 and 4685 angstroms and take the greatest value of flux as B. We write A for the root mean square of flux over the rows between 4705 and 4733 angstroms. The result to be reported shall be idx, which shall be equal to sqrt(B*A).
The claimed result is 7.38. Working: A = 6.92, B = 7.87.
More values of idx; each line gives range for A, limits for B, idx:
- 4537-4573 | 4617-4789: 7.51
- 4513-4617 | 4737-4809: 8.40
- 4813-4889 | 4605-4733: 7.82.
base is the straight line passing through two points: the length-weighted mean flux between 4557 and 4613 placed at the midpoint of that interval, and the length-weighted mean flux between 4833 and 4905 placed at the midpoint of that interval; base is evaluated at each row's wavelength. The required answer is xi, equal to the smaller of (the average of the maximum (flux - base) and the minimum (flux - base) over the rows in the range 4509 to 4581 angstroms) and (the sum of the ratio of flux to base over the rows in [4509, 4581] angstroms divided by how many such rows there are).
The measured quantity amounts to -0.07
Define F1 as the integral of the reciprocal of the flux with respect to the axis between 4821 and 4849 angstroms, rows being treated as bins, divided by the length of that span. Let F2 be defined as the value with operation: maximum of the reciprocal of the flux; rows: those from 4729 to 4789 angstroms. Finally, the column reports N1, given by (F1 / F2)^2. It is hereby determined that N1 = 0.61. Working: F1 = 0.138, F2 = 0.177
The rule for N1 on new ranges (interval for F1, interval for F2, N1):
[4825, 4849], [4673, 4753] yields 0.62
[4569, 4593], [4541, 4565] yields 0.82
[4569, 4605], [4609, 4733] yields 0.72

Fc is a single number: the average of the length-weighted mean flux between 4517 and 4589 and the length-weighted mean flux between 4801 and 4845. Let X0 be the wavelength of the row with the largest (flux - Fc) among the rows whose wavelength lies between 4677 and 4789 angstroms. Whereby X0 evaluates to 4779.0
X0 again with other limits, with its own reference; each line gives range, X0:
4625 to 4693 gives 4655.0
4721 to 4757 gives 4739.0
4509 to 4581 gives 4519.0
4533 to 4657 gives 4611.0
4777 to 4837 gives 4807.0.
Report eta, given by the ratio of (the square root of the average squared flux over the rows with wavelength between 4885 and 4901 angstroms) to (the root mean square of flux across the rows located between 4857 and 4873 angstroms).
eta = 1.089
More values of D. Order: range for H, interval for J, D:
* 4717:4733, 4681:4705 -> 49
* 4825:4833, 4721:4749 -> 55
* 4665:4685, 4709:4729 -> 49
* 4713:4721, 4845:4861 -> 52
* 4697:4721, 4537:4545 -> 44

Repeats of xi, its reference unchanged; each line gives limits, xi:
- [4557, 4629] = -0.12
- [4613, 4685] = -0.04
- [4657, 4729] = -0.21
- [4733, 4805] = -0.57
